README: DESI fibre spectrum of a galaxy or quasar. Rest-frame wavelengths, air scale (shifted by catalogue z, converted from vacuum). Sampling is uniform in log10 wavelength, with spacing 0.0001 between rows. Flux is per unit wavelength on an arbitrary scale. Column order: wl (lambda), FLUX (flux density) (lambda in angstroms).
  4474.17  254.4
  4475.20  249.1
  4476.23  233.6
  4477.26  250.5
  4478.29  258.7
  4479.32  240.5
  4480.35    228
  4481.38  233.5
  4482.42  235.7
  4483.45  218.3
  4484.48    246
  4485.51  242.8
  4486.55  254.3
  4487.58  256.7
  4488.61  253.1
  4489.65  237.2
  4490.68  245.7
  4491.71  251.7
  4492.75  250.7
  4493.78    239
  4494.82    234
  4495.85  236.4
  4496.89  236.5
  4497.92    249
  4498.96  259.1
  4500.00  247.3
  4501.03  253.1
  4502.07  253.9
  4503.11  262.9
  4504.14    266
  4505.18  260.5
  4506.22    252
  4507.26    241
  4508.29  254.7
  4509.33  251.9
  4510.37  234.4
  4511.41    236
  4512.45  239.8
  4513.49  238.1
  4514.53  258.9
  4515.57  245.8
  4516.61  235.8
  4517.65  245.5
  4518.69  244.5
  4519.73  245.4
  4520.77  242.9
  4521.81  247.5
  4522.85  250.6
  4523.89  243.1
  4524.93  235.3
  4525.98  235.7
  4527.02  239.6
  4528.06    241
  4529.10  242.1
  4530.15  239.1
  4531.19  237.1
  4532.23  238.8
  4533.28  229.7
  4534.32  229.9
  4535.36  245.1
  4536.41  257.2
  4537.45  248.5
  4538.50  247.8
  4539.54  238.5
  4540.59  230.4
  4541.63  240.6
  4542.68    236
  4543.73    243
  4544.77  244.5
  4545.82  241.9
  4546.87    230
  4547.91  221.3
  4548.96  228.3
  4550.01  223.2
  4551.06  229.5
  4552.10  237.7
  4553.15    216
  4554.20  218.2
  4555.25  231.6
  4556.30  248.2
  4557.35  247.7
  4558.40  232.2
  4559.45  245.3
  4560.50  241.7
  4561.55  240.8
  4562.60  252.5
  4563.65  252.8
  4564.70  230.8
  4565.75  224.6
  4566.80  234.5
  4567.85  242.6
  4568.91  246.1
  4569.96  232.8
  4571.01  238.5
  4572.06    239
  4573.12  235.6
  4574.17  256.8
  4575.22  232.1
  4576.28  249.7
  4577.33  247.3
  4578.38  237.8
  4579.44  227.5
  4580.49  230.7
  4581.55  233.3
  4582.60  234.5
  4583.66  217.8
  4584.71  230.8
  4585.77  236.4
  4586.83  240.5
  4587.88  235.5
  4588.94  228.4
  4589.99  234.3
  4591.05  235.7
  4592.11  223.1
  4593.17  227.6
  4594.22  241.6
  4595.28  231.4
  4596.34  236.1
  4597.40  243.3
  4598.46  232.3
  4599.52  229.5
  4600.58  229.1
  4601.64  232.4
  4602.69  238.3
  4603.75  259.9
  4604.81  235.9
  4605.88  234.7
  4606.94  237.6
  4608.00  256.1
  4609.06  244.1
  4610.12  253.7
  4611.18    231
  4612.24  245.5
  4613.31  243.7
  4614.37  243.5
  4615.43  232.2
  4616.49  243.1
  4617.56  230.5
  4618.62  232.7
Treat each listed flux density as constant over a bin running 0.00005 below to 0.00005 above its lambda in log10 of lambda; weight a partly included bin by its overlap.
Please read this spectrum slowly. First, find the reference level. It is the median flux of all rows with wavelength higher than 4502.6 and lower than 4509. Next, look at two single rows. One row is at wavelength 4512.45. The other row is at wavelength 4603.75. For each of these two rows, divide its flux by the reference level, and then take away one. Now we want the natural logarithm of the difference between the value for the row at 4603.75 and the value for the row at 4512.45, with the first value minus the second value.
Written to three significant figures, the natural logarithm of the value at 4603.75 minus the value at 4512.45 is -2.55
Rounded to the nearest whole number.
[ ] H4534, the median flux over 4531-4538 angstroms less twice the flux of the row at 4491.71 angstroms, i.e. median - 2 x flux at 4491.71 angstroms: -265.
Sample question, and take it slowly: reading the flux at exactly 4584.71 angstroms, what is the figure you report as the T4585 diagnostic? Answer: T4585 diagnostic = 230.8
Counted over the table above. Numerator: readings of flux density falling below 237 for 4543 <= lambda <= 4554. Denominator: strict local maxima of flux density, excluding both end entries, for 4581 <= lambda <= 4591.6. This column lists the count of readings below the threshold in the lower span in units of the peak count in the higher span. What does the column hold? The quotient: 3.0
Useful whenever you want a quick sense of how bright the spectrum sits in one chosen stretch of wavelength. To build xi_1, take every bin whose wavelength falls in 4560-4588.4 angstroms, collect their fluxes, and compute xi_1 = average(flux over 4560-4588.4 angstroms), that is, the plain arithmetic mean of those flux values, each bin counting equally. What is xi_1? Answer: 238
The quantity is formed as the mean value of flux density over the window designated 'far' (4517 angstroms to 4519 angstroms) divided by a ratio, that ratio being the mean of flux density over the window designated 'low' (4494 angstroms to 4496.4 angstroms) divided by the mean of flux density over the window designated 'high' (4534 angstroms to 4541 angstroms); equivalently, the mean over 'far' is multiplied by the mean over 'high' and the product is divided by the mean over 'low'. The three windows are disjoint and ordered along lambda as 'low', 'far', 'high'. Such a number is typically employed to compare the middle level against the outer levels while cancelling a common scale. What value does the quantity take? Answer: 253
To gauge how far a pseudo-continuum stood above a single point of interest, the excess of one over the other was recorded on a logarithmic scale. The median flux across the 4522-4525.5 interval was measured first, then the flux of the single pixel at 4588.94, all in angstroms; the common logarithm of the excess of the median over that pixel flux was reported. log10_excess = 1.17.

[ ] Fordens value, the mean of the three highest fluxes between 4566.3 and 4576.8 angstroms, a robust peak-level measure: 251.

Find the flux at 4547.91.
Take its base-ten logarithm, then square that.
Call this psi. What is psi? 5.50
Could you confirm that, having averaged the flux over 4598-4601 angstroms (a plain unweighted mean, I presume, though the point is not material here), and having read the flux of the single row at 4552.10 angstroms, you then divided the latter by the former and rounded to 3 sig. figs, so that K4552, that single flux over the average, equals 1.03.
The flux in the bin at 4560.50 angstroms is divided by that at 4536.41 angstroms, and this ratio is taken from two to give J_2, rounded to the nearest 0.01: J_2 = 1.06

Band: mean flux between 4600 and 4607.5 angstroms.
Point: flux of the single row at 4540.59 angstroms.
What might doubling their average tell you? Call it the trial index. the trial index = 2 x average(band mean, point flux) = 469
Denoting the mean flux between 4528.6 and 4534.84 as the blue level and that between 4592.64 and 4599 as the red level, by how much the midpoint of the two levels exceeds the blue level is 0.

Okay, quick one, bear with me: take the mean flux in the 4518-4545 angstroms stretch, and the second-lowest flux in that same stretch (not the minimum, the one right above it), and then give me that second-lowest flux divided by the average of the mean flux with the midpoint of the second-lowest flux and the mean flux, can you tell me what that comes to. 0.964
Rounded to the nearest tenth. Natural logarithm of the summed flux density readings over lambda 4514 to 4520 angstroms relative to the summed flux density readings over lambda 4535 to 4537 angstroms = 1.1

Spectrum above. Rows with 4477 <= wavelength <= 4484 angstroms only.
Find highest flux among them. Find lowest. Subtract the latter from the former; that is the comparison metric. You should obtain 40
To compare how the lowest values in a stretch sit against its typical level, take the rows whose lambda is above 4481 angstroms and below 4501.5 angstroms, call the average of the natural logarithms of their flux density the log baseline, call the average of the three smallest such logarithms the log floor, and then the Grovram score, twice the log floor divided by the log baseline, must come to 1.976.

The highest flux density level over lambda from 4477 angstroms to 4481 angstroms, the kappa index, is 258.7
